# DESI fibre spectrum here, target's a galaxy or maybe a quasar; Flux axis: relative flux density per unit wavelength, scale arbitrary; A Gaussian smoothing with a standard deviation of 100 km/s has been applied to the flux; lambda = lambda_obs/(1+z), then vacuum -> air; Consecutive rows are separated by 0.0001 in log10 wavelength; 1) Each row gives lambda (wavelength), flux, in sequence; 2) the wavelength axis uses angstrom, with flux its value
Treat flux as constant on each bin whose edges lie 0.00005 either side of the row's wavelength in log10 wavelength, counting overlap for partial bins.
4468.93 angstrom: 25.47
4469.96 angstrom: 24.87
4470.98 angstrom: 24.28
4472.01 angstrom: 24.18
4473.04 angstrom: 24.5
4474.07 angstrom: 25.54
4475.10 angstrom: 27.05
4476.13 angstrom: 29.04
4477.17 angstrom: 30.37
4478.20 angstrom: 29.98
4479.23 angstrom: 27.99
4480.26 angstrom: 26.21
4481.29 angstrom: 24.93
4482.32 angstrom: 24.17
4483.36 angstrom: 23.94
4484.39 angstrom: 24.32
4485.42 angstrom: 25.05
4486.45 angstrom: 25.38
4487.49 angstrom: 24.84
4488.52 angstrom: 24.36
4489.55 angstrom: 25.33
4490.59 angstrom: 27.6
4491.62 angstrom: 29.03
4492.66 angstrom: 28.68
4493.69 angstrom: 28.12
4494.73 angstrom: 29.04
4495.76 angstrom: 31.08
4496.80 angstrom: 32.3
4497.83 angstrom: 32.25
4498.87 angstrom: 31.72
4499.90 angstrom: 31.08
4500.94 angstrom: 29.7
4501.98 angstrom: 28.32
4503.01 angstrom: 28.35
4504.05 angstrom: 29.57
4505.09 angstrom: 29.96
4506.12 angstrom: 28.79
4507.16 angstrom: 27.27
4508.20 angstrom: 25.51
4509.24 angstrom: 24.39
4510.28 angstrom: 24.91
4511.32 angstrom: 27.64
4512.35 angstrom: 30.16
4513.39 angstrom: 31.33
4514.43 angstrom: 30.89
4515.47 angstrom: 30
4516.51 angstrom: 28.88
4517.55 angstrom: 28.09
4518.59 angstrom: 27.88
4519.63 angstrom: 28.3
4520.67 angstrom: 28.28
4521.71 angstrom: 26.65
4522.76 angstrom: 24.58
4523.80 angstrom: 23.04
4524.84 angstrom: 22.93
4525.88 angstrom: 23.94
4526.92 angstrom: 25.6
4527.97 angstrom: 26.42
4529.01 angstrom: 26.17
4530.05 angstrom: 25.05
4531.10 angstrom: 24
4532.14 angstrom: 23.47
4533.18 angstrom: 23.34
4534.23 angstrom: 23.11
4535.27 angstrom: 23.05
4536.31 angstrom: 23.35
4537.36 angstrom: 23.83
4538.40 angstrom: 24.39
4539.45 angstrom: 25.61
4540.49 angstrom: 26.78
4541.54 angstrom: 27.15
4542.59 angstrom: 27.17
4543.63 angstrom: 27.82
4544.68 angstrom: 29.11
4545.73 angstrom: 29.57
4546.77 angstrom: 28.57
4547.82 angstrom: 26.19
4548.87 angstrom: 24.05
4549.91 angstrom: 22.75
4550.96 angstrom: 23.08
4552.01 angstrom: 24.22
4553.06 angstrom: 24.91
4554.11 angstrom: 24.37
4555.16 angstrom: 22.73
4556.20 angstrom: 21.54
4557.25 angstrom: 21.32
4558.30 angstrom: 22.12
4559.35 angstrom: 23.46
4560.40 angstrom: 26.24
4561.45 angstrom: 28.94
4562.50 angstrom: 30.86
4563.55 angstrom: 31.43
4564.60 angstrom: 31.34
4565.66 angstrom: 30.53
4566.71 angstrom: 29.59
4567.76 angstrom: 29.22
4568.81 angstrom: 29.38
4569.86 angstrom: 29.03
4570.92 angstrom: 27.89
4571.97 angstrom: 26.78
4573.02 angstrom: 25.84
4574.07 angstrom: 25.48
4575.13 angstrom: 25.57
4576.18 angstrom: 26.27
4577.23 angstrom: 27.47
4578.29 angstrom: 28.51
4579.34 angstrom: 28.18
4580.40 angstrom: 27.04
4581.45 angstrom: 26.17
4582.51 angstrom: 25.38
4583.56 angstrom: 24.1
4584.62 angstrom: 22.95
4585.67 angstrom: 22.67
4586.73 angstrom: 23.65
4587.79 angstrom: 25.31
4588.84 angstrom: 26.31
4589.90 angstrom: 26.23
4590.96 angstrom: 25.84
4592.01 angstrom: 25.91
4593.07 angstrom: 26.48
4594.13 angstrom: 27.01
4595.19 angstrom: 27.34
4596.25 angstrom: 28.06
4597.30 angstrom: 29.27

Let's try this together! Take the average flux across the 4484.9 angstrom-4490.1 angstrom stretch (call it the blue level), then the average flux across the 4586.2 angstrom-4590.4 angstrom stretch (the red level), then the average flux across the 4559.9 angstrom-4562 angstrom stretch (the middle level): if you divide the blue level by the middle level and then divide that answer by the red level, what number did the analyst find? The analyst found 0.036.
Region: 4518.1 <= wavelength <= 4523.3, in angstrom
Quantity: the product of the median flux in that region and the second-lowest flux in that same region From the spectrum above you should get 743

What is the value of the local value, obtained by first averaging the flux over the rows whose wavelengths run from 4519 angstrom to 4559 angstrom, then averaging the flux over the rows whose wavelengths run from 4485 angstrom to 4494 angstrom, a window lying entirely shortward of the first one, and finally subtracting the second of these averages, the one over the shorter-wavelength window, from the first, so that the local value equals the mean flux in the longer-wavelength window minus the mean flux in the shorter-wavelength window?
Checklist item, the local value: -1.5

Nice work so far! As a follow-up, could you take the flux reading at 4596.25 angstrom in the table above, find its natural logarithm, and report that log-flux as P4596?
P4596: 3.33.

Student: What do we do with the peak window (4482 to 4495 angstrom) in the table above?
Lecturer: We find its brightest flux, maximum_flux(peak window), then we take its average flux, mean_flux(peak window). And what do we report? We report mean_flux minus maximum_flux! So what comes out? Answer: -2.9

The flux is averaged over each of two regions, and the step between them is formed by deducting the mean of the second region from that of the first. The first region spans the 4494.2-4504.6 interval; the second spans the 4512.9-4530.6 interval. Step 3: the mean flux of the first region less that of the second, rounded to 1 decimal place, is 3.4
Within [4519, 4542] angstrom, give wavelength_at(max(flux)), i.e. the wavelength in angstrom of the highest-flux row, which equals 4519.63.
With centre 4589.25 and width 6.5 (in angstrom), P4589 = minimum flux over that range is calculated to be 23.65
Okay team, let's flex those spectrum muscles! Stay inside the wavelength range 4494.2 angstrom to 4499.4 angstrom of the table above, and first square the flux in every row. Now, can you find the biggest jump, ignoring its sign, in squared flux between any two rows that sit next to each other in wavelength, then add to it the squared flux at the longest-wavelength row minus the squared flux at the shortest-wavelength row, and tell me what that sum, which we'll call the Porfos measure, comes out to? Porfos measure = 285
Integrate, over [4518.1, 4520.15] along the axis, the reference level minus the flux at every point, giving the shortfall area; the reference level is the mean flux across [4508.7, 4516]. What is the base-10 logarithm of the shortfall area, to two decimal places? -0.10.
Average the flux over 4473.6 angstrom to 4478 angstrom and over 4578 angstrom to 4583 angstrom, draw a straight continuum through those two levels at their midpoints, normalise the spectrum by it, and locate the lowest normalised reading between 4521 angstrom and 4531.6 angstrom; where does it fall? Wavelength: 4524.84 angstrom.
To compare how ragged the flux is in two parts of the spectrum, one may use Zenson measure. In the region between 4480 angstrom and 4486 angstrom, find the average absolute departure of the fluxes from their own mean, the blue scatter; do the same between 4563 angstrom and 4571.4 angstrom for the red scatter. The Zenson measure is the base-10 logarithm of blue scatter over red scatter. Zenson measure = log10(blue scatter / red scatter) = -0.19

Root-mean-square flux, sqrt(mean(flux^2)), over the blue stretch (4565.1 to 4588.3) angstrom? 26.8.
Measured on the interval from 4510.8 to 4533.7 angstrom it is 26.8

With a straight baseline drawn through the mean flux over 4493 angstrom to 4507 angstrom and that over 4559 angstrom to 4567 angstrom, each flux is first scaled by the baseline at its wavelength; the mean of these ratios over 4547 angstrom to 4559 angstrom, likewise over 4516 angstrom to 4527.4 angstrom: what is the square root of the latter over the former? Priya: 1.05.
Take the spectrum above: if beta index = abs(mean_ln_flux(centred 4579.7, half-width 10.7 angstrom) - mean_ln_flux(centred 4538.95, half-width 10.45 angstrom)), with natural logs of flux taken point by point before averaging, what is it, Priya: 0.019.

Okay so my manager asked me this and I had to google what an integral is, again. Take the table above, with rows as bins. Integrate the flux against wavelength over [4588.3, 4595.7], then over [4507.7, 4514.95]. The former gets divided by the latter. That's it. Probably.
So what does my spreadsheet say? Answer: 0.97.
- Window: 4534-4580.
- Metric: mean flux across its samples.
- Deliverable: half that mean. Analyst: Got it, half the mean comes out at 13.2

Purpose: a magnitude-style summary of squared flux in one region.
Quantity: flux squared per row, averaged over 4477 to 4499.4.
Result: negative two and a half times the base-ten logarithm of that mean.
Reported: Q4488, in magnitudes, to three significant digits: -7.21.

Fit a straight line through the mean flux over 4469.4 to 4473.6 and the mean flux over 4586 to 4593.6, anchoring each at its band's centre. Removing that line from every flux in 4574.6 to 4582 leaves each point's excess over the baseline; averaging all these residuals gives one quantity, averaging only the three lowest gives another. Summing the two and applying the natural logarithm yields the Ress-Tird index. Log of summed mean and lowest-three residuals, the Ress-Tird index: 0.7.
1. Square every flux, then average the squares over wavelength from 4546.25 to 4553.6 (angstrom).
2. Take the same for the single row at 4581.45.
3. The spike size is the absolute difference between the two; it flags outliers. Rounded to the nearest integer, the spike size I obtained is 65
